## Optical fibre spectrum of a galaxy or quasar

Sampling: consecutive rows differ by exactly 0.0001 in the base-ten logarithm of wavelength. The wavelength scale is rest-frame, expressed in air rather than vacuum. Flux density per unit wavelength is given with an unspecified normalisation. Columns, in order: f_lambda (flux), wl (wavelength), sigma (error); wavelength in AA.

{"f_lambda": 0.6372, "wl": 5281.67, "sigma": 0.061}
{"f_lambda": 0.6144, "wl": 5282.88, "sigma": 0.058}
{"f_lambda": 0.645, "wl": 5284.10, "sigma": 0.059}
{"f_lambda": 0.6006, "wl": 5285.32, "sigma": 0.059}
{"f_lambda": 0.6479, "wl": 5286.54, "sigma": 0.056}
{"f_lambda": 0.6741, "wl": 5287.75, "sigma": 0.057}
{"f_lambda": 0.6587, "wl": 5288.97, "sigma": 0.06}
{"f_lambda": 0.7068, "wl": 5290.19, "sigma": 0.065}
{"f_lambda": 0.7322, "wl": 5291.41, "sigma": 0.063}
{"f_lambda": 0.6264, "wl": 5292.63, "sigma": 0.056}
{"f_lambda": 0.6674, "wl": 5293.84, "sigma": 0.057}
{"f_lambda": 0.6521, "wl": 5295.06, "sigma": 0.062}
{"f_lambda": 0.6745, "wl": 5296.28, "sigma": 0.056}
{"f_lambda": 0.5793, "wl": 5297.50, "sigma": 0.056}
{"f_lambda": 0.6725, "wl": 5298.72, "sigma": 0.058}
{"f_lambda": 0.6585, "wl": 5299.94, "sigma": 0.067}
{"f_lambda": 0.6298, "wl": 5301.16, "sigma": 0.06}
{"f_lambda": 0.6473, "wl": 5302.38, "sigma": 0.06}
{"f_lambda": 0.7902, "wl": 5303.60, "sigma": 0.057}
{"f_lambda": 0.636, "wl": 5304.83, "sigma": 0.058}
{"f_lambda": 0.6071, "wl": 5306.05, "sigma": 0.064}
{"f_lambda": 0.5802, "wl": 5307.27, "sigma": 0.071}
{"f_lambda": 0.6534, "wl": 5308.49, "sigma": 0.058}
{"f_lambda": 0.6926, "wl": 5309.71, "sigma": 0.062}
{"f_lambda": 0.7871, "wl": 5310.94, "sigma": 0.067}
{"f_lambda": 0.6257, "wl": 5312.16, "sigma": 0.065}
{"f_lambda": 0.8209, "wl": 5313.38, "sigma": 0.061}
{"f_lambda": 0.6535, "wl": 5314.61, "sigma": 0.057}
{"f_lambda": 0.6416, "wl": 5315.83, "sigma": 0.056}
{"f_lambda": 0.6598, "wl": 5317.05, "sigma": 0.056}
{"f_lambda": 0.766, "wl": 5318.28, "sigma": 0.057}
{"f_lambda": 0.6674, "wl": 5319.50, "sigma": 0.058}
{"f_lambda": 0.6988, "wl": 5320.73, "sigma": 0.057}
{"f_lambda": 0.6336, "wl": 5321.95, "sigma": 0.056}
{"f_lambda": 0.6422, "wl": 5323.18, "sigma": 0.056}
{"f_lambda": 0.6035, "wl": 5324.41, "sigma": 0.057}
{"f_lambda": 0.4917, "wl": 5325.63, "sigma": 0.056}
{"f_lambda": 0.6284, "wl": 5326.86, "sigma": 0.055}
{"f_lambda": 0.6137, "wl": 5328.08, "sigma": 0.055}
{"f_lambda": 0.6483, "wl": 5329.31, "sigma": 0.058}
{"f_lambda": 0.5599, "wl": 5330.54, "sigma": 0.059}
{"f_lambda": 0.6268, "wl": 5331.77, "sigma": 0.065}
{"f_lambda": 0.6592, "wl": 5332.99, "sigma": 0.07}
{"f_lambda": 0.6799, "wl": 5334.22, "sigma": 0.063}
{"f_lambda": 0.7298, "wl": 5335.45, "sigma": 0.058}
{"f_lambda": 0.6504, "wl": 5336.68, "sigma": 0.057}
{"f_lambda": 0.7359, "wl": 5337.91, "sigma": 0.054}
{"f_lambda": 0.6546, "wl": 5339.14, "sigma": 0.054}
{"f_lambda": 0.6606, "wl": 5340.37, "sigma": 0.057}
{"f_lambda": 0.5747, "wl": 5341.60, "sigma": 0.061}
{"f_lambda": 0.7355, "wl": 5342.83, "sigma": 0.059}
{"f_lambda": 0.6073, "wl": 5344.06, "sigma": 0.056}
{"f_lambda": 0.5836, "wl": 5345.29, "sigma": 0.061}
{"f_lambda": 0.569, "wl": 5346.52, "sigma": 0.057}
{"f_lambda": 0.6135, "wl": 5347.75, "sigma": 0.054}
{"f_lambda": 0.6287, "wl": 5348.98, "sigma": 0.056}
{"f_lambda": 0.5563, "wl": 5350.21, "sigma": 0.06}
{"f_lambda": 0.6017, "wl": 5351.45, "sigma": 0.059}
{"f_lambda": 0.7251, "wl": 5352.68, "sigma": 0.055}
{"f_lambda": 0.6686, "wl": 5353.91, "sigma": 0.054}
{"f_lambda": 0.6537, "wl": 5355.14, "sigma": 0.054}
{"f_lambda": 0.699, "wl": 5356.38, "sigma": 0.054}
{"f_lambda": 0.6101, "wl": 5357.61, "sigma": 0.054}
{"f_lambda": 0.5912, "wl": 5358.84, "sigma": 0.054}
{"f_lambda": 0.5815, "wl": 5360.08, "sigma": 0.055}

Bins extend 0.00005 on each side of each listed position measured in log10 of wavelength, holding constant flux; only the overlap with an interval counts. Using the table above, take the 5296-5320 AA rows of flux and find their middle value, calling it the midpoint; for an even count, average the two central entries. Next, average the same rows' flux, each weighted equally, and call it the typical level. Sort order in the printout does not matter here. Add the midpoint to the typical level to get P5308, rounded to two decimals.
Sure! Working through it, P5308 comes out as 1.33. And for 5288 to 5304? 1.33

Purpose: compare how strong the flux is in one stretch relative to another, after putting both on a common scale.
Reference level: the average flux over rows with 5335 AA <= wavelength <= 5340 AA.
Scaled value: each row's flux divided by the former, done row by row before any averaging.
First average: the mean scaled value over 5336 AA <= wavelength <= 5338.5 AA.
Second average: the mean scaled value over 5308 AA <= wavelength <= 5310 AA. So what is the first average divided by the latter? 1.03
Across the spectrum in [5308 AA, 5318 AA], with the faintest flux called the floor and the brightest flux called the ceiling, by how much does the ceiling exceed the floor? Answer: 0.20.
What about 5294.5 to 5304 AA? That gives 0.21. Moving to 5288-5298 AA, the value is 0.15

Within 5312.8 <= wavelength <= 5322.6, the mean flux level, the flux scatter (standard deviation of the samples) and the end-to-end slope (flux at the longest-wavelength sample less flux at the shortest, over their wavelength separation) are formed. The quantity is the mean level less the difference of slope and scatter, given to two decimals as 0.78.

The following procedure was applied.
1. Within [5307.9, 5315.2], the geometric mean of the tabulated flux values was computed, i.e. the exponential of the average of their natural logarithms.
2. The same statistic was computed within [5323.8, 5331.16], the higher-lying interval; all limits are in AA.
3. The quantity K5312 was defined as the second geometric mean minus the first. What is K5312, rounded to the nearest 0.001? -0.113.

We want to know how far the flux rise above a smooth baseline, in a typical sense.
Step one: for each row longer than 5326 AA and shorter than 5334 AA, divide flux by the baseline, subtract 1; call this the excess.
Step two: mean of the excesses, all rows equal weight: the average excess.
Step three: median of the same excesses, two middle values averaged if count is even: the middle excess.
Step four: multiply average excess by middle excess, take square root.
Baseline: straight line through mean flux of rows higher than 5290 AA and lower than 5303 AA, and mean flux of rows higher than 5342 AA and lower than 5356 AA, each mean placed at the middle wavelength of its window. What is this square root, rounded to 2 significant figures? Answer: 0.025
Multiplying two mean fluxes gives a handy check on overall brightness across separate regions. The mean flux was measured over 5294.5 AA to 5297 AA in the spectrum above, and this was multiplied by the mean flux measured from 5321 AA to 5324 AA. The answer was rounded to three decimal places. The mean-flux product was 0.423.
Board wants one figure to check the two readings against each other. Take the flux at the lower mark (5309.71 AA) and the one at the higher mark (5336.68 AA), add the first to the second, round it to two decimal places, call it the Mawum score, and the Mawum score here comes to 1.34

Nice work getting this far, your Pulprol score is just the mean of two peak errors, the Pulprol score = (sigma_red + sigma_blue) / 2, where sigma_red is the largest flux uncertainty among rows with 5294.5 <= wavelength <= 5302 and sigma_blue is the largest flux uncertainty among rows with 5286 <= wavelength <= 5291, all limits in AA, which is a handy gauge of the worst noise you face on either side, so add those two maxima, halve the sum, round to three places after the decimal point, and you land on 0.066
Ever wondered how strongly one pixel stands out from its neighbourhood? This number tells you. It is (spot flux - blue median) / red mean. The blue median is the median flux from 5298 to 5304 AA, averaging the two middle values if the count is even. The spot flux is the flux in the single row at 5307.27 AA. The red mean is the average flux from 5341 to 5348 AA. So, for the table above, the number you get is -0.13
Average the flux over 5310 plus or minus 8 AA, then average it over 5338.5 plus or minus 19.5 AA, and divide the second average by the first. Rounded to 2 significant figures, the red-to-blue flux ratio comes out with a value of 0.94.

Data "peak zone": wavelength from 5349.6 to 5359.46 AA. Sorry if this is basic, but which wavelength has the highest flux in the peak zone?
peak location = 5352.68 AA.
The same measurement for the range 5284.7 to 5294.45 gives 5291.41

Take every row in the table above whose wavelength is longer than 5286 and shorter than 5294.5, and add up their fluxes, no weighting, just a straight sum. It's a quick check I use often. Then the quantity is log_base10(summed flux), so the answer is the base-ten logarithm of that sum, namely 0.673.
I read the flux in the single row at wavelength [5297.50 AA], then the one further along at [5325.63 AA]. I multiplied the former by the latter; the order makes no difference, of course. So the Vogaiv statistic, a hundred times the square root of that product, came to 53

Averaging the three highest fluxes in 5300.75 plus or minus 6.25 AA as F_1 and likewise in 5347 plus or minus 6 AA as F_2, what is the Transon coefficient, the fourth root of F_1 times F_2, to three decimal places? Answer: 0.839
